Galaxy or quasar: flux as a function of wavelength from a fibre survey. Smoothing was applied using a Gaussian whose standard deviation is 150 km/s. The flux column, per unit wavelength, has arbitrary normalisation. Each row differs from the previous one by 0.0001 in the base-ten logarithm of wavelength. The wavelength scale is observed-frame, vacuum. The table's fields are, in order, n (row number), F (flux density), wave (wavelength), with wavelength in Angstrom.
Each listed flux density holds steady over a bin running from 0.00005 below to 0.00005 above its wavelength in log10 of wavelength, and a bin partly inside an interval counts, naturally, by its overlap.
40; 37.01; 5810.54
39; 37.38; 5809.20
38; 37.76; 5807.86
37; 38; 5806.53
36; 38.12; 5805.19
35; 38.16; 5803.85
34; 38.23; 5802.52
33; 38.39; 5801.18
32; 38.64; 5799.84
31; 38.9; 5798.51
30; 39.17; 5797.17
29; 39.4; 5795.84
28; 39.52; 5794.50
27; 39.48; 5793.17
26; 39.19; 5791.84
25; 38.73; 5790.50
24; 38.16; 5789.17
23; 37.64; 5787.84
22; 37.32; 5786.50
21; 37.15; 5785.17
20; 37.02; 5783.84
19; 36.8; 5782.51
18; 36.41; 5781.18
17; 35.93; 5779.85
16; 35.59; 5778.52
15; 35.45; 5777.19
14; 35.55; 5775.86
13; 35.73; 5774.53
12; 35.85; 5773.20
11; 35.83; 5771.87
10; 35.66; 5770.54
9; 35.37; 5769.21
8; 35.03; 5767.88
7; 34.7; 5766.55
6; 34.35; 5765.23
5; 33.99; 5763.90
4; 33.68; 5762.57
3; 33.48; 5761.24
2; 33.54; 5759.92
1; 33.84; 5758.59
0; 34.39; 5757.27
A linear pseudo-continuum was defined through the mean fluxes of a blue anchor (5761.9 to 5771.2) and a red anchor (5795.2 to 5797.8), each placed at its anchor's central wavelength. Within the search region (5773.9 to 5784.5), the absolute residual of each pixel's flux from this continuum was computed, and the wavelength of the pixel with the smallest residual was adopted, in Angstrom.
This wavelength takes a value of 5774.53 Angstrom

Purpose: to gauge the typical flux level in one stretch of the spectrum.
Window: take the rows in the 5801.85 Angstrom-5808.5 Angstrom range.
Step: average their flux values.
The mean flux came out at 38.1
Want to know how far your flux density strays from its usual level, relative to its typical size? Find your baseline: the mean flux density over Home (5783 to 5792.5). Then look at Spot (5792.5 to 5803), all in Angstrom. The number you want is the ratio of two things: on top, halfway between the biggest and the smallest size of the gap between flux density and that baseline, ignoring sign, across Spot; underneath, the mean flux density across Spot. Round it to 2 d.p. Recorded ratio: 0.03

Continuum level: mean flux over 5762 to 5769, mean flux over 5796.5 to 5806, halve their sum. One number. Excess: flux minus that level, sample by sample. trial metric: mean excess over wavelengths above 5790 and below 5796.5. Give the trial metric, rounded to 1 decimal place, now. 2.8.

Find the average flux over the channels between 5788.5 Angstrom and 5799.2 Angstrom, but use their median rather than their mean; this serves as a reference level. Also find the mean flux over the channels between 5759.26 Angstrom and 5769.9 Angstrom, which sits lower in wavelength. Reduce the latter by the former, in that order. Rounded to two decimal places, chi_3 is -4.91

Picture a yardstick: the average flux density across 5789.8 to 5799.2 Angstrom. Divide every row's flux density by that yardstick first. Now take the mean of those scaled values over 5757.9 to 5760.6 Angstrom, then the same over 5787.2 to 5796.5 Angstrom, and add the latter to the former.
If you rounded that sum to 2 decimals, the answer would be 1.85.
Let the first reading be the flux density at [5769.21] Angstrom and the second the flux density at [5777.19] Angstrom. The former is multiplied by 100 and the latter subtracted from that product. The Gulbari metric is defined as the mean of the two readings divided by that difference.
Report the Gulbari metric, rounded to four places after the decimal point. 0.0101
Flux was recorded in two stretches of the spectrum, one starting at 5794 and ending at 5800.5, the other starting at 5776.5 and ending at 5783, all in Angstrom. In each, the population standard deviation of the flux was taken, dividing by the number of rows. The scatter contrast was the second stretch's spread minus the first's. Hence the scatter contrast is 0.18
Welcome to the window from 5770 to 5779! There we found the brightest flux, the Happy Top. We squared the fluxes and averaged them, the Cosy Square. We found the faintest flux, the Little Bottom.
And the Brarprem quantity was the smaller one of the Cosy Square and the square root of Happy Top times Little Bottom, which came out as 35.6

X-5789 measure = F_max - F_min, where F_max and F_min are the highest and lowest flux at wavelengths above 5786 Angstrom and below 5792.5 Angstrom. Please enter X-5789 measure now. 1.87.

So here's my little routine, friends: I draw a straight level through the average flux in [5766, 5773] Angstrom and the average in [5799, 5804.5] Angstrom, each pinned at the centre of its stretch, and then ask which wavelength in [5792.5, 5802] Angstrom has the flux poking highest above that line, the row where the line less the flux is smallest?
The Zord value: 5793.17 Angstrom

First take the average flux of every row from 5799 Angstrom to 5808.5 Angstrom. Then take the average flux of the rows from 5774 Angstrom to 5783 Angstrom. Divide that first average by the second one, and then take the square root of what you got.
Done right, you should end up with 1.031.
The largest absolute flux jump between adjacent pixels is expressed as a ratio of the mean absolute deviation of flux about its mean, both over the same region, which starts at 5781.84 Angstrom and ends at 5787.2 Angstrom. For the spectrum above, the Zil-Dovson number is 1.35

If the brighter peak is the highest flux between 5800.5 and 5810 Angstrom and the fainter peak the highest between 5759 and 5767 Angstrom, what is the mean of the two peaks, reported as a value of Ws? 36.5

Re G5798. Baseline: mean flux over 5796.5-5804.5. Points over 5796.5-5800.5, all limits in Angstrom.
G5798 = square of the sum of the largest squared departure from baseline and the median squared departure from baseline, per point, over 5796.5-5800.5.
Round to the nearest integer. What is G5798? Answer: 0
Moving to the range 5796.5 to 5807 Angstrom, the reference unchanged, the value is 0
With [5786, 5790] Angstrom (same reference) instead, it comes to 6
